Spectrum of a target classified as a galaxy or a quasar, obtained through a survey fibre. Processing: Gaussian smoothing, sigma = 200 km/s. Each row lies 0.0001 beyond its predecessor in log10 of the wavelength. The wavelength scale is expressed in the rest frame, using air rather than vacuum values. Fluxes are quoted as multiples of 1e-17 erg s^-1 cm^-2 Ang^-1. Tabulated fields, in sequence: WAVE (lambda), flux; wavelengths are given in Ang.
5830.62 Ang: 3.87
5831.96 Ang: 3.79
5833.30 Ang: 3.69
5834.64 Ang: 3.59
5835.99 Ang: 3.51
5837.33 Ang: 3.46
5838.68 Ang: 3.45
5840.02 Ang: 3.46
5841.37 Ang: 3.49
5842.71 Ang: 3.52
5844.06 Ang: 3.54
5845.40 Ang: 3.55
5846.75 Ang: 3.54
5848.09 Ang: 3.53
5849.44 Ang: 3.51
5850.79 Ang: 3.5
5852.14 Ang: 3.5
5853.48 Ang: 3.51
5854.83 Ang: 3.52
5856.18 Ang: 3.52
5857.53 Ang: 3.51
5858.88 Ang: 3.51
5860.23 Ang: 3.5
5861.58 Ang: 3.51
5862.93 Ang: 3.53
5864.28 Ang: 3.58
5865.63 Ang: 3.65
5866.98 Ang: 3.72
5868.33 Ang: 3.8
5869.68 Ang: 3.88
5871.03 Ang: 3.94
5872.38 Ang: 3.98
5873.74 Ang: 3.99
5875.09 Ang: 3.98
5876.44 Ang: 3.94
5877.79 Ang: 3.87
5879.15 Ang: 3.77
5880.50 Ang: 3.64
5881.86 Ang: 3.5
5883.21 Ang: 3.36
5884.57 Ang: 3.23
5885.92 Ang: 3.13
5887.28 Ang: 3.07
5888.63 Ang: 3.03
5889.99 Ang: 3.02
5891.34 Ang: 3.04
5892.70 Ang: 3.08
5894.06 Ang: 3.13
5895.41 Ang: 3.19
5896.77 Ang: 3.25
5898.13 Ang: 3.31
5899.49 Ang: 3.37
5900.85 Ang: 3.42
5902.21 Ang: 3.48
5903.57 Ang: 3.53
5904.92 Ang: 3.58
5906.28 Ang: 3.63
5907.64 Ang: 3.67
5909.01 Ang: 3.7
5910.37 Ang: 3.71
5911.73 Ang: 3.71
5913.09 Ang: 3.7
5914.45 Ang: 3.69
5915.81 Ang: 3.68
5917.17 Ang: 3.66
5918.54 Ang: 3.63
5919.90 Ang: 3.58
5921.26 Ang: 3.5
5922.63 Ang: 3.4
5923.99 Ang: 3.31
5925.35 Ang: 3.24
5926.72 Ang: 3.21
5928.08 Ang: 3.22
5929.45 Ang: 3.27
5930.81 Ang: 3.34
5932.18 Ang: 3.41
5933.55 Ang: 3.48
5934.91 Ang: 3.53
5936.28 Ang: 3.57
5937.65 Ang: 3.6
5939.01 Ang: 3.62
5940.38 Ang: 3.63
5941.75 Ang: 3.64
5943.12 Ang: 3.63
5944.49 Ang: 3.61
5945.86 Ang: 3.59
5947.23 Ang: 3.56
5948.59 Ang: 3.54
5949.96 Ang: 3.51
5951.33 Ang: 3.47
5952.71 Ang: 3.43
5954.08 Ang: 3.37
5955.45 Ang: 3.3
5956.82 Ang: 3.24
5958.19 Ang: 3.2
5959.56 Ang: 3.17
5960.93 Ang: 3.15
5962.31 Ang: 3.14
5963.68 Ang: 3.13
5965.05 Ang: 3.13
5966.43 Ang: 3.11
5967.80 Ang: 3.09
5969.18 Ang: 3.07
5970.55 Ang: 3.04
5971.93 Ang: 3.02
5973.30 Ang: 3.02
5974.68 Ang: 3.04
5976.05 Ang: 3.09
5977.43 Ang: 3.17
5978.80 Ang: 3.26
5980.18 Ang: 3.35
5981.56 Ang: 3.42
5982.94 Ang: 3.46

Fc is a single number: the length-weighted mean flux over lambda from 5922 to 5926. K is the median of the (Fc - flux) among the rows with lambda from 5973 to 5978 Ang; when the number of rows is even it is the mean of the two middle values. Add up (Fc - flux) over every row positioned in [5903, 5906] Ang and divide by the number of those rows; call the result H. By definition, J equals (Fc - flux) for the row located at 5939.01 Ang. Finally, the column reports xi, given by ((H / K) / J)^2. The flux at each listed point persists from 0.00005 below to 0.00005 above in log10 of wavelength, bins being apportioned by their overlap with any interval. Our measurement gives 9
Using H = -0.23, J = -0.297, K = 0.26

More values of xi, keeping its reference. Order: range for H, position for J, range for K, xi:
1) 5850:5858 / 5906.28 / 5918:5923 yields 8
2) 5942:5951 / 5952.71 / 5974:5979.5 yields 147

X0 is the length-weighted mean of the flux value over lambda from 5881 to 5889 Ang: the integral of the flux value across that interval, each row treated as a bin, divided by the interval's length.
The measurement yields 3.2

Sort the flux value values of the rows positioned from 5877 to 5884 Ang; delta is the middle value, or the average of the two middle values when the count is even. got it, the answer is 3.64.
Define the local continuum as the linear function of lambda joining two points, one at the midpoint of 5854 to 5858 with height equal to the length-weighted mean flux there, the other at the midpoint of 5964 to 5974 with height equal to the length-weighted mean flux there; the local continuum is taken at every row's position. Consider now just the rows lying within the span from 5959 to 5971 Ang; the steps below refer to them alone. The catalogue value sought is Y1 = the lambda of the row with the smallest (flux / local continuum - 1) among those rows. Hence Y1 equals 5970.55 Ang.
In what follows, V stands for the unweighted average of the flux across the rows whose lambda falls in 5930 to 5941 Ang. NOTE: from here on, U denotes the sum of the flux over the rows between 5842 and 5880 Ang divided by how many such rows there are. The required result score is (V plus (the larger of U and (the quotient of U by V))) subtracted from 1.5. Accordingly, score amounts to -5.68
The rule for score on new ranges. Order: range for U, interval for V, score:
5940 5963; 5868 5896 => -5.43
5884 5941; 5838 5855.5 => -5.43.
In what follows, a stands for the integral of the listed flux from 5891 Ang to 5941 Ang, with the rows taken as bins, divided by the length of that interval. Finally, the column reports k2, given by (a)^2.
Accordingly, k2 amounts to 12.0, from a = 3.5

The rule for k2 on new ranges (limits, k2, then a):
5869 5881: 15.2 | 3.9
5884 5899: 9.8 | 3.1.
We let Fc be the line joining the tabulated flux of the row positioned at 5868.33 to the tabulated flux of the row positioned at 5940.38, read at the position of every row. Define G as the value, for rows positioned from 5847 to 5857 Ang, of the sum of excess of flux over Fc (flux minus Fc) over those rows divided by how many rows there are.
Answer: -0.33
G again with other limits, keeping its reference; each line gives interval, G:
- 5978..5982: -0.19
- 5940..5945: 0.00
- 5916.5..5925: -0.16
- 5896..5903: -0.36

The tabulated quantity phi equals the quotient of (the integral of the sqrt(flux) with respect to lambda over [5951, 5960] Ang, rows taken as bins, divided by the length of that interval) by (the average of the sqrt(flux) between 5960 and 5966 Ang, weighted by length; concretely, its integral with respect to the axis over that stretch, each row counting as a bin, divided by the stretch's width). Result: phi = 1.03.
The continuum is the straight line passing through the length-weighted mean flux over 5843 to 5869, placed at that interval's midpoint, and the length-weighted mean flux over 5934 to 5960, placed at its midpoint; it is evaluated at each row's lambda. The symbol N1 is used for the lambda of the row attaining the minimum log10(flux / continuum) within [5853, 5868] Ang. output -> 5860.23 Ang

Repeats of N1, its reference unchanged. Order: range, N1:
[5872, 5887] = 5885.92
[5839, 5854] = 5840.02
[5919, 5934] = 5926.72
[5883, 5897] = 5889.99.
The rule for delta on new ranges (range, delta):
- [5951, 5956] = 3.40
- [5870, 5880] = 3.94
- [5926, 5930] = 3.22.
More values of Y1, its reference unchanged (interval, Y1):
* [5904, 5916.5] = 5904.92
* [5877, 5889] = 5888.63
